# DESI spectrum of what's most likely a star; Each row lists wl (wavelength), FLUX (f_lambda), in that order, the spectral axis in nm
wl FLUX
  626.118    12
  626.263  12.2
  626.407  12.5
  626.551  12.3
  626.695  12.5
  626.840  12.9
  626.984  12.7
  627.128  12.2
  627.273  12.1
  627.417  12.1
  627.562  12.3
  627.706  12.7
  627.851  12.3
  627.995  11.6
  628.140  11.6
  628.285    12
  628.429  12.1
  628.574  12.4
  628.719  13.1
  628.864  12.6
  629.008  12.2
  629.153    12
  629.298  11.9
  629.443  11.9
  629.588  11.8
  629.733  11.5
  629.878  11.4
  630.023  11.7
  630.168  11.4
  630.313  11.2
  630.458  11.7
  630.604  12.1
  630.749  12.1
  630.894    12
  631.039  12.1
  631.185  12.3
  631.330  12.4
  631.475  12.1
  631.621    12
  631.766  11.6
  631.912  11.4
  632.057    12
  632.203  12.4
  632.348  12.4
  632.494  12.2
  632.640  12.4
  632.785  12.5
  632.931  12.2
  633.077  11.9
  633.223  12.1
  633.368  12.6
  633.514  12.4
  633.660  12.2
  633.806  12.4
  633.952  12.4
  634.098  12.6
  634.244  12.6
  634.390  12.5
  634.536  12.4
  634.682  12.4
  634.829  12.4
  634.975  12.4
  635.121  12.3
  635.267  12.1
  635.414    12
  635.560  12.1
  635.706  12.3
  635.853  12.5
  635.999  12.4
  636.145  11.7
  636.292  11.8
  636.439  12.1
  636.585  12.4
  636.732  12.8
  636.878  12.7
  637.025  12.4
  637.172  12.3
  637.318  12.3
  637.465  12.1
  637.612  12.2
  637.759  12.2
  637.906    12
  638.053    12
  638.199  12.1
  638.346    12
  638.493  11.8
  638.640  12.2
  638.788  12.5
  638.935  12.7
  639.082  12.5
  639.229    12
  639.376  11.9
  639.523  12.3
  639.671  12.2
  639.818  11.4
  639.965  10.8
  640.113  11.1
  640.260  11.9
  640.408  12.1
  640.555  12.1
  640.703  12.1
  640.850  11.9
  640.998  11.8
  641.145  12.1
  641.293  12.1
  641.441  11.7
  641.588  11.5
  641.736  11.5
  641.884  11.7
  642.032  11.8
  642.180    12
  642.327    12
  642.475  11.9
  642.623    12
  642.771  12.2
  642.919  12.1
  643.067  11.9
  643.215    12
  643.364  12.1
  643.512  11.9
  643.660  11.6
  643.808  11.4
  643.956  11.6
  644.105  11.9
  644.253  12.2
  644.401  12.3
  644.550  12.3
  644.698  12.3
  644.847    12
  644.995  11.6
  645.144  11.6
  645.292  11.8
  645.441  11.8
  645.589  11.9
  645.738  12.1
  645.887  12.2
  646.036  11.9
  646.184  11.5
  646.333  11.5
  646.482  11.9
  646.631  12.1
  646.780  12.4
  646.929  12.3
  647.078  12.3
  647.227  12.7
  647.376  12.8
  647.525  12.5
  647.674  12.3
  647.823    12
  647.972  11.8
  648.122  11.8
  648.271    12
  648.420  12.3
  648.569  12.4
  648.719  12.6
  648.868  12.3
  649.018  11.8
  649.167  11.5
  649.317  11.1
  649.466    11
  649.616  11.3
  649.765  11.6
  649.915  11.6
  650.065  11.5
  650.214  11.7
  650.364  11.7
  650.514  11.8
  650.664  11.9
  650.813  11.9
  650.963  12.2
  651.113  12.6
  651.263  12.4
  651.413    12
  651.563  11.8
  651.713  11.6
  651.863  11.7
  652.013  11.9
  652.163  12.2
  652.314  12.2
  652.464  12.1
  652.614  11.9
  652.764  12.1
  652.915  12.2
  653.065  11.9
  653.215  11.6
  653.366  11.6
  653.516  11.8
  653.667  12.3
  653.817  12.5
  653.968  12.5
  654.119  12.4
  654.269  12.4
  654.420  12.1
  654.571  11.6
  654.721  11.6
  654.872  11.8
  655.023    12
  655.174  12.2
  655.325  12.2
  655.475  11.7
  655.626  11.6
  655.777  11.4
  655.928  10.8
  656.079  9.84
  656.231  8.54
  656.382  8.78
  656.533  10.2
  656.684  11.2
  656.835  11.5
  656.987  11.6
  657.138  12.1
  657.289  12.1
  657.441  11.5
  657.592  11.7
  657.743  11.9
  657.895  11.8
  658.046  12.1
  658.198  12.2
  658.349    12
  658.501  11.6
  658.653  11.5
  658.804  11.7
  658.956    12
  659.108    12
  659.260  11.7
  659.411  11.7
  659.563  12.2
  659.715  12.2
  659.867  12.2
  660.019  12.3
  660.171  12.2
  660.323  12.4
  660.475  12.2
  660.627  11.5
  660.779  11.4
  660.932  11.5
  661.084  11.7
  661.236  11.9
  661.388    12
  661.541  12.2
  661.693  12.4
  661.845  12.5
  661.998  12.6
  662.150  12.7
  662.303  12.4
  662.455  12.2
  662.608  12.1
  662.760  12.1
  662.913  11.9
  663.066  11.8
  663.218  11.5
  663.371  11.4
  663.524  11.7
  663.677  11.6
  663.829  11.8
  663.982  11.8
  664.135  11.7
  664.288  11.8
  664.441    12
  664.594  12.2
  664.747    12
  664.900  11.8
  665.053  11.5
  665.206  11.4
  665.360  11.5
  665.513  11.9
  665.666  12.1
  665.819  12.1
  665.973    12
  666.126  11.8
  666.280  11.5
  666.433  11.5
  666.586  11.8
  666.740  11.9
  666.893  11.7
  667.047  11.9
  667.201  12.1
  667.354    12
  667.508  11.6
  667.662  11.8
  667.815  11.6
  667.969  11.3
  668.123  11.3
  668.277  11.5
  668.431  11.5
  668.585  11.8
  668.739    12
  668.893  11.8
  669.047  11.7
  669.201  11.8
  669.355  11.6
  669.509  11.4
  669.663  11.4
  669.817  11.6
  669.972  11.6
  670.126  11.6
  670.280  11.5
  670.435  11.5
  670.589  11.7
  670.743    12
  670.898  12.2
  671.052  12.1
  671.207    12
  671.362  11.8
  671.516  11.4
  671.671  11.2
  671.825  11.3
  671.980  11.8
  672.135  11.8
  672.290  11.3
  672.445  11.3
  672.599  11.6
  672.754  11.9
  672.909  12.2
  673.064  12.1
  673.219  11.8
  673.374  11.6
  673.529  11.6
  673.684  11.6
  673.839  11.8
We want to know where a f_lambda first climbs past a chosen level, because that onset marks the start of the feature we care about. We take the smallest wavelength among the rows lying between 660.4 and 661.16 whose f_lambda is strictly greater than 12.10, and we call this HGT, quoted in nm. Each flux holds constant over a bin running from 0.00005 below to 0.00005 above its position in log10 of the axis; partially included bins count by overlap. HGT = 660.475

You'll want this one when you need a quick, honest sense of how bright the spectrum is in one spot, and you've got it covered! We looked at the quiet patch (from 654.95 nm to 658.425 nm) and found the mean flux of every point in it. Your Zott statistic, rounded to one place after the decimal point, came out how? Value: 11.3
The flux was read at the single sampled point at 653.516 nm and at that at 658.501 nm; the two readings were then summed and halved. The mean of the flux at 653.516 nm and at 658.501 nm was 11.7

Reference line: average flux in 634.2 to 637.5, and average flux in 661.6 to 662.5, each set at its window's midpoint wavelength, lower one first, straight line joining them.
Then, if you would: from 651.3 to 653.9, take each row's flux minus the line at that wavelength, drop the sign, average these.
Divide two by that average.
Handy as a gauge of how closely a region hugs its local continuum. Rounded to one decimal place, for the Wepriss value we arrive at 4.4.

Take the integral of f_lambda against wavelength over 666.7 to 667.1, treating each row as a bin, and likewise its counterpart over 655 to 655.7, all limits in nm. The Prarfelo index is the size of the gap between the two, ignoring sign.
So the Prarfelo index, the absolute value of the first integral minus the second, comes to 3.6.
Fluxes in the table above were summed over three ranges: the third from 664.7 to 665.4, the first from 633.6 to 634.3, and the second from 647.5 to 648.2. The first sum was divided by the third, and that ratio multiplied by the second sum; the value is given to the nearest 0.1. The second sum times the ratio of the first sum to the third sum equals 64.6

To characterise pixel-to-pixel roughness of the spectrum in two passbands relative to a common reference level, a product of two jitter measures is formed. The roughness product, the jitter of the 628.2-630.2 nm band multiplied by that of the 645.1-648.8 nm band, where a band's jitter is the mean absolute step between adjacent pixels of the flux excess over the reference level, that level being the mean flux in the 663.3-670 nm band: 0.050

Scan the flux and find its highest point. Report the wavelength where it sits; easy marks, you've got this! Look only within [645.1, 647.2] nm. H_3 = 646.780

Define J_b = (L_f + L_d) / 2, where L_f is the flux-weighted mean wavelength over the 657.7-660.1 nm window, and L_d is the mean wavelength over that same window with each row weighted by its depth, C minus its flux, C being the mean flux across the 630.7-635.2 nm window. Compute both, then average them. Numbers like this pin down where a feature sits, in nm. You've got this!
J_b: 658.79 nm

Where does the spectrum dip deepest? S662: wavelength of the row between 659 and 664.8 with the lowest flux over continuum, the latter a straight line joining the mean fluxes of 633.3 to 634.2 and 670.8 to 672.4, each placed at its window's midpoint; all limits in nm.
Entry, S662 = 660.779 nm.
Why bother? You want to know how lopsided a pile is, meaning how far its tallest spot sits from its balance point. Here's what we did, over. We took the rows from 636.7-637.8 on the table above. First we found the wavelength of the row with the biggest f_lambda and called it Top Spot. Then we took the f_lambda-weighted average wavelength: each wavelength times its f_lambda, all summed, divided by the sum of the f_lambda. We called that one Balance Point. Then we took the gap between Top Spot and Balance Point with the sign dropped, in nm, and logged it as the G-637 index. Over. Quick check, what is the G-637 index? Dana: 0.51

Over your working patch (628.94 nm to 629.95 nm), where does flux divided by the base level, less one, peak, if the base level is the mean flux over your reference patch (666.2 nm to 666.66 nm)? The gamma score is 629.008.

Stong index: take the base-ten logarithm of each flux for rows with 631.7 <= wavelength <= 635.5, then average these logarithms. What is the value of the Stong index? 1.088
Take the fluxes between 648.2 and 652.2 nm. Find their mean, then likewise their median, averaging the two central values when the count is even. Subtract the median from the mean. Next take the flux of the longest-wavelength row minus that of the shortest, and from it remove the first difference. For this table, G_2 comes 0.13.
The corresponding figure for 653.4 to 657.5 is -0.09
